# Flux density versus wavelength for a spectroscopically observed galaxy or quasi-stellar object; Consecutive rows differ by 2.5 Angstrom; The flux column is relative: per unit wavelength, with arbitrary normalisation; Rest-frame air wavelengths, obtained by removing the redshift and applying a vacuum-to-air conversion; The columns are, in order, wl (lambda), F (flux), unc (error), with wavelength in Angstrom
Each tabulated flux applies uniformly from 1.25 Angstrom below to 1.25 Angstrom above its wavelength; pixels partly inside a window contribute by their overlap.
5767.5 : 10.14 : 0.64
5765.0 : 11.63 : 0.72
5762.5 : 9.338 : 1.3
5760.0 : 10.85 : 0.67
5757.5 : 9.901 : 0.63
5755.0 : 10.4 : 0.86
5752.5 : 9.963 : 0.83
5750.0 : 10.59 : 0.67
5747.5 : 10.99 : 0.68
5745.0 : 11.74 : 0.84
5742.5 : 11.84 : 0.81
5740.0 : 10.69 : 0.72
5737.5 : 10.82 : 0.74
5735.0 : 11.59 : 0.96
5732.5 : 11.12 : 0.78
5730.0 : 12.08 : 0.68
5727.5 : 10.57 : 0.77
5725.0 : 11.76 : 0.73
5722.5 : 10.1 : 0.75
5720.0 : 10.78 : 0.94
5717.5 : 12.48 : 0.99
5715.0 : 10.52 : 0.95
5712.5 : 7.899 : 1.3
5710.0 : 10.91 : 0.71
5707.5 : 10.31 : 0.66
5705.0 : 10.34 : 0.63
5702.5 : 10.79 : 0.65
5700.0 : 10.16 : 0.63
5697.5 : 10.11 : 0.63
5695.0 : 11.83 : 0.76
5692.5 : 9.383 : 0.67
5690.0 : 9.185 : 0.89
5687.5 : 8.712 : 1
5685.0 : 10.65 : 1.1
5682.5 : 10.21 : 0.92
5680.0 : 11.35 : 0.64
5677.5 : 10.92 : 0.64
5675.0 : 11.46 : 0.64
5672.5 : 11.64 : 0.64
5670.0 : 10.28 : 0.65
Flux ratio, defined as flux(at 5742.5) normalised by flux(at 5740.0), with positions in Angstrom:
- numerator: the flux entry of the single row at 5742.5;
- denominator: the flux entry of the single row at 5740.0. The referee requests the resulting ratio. 1.11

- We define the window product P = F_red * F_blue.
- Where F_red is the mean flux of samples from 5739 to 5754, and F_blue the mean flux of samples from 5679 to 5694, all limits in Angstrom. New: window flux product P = 108.8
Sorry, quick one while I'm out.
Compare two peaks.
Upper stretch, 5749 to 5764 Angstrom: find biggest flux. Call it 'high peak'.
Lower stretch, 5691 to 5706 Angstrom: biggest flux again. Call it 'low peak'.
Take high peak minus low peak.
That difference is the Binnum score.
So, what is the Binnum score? -1.0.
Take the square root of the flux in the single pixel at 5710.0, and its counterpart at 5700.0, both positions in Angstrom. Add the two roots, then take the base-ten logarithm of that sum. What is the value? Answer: 0.812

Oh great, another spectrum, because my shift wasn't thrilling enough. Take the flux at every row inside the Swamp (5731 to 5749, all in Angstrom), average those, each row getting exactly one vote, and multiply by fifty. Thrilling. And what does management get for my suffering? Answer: 563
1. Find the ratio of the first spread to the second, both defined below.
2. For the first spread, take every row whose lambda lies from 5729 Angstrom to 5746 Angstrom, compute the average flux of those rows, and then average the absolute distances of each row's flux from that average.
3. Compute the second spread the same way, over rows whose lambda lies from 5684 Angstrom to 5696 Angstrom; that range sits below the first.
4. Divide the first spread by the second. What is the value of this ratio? 0.44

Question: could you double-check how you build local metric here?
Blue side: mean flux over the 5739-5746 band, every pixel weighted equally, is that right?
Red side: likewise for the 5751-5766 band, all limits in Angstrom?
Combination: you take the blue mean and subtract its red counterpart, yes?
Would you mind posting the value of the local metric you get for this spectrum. 1.1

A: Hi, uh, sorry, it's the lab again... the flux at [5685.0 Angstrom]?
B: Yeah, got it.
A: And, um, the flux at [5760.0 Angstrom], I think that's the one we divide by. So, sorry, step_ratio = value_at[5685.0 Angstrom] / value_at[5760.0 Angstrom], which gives 0.98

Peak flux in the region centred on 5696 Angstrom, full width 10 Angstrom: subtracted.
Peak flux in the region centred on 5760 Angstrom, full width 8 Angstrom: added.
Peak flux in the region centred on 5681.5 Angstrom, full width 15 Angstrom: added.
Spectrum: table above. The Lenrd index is 10.5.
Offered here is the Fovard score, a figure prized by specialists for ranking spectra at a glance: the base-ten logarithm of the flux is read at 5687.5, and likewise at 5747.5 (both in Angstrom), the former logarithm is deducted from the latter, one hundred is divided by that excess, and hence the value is 991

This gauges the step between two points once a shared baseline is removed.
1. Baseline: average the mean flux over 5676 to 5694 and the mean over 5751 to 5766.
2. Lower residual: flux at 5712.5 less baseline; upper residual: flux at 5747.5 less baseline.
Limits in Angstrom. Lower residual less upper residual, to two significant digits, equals -3.1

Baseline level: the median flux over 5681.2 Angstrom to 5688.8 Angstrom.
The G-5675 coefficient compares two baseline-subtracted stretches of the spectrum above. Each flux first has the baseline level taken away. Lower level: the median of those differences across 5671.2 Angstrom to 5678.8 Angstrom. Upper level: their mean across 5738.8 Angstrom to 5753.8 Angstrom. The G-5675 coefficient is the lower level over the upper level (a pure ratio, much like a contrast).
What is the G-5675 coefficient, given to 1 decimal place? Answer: 1.6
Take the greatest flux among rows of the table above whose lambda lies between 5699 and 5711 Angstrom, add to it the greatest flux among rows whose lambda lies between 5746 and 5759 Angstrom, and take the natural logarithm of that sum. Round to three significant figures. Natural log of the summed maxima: 3.09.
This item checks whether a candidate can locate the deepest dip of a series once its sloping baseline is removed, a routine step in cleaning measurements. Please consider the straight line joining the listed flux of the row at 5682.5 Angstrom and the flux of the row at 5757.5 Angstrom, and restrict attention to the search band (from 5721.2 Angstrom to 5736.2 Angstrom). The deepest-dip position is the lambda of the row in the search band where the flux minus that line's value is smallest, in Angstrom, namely 5722.5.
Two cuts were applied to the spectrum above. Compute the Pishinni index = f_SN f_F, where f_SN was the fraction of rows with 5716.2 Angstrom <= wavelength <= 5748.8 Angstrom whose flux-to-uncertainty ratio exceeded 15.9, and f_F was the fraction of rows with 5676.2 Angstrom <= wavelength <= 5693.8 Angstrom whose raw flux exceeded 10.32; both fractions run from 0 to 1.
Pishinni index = 0.099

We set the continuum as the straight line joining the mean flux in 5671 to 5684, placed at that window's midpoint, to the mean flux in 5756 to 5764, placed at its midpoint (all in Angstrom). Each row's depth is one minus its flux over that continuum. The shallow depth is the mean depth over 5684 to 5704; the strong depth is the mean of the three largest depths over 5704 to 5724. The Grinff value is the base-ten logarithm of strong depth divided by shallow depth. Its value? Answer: 0.2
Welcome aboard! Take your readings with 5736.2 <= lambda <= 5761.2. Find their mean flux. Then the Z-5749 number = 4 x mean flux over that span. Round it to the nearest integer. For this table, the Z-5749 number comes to 43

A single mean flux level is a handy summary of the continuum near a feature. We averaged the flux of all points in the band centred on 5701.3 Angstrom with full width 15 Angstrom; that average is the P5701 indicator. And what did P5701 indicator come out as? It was 10.6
